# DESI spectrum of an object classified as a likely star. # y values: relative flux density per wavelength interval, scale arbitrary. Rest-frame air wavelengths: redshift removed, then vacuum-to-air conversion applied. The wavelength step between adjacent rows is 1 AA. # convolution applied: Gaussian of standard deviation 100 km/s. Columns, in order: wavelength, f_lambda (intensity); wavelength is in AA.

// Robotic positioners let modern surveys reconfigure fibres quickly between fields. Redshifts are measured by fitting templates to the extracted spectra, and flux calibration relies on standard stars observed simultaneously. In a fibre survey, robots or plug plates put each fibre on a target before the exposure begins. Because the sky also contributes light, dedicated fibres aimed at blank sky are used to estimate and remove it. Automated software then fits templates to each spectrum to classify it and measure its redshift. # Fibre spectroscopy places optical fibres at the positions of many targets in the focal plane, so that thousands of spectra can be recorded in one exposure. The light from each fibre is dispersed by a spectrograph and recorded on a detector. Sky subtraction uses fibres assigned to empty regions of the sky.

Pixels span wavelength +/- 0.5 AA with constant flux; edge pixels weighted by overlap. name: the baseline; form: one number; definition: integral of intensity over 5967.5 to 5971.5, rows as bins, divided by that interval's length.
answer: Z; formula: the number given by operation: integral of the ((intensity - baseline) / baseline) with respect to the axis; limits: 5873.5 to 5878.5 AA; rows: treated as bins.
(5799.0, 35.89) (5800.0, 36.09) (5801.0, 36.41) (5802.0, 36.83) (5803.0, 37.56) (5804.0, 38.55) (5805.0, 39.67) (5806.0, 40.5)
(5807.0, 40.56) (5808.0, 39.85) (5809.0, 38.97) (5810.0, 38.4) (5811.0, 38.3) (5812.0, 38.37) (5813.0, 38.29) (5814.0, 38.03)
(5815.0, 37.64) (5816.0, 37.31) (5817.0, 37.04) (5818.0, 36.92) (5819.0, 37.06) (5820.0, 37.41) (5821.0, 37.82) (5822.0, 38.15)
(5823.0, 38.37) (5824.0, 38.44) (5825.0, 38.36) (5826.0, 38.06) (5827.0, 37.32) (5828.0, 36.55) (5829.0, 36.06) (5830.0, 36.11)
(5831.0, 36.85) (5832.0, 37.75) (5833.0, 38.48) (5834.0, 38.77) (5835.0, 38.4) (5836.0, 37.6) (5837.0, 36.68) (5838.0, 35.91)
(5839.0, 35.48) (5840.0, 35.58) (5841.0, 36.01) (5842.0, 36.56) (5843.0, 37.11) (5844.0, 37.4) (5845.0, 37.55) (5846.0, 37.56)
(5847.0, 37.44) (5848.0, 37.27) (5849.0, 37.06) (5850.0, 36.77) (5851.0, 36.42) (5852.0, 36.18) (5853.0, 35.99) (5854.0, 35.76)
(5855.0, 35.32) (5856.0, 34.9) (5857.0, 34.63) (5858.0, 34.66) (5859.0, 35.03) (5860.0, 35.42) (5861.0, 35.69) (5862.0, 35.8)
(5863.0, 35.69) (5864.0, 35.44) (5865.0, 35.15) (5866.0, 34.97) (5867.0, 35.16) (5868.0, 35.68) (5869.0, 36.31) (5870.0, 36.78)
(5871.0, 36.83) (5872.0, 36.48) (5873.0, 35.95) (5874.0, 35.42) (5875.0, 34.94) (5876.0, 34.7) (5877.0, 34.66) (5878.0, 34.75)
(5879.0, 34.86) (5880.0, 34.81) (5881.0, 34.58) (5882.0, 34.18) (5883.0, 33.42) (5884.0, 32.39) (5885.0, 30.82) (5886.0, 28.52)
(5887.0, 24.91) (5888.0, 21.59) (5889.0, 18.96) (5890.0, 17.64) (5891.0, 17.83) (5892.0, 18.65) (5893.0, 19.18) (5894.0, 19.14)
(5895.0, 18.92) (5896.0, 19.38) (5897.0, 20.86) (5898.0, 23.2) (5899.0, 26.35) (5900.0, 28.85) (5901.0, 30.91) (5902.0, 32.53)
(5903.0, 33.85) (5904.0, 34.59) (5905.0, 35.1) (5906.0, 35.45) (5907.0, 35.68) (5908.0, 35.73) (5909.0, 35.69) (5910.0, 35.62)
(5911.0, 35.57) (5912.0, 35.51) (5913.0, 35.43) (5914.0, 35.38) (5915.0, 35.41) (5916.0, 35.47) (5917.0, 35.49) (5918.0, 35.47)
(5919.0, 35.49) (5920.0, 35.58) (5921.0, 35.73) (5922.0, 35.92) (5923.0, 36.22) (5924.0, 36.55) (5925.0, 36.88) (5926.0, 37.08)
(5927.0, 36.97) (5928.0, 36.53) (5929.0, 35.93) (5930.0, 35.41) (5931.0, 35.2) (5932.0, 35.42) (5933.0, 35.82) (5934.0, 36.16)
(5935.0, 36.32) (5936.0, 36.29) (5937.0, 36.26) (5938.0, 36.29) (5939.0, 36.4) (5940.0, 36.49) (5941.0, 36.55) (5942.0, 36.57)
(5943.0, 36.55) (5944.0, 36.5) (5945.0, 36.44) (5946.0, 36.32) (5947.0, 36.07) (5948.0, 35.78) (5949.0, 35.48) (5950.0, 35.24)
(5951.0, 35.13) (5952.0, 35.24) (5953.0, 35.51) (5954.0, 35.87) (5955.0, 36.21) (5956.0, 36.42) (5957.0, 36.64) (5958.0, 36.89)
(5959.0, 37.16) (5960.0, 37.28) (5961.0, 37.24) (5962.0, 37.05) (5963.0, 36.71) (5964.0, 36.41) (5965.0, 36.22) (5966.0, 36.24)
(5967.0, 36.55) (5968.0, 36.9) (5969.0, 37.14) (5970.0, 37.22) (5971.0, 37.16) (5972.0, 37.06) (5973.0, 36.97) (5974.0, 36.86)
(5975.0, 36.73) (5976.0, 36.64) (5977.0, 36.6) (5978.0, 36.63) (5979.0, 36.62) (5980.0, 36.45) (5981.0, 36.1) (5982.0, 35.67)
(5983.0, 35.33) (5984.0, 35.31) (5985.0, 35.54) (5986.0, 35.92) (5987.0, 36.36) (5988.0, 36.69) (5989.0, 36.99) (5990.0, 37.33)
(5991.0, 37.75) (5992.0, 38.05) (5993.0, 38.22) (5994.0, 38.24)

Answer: -0.30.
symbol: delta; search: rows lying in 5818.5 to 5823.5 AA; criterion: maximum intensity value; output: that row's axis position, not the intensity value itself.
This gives 5823.0 AA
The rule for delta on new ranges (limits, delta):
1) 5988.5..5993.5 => 5993.0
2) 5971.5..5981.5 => 5972.0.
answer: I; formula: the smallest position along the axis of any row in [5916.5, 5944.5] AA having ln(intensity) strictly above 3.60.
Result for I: 5925.0 AA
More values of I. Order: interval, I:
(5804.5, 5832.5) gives 5805.0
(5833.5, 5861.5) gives 5834.0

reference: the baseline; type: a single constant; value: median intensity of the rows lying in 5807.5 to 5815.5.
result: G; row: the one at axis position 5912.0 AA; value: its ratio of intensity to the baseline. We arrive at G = 0.93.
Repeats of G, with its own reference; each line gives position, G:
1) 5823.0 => 1.00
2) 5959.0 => 0.97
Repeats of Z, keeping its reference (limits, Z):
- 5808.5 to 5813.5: 0.18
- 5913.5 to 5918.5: -0.22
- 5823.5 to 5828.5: 0.09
